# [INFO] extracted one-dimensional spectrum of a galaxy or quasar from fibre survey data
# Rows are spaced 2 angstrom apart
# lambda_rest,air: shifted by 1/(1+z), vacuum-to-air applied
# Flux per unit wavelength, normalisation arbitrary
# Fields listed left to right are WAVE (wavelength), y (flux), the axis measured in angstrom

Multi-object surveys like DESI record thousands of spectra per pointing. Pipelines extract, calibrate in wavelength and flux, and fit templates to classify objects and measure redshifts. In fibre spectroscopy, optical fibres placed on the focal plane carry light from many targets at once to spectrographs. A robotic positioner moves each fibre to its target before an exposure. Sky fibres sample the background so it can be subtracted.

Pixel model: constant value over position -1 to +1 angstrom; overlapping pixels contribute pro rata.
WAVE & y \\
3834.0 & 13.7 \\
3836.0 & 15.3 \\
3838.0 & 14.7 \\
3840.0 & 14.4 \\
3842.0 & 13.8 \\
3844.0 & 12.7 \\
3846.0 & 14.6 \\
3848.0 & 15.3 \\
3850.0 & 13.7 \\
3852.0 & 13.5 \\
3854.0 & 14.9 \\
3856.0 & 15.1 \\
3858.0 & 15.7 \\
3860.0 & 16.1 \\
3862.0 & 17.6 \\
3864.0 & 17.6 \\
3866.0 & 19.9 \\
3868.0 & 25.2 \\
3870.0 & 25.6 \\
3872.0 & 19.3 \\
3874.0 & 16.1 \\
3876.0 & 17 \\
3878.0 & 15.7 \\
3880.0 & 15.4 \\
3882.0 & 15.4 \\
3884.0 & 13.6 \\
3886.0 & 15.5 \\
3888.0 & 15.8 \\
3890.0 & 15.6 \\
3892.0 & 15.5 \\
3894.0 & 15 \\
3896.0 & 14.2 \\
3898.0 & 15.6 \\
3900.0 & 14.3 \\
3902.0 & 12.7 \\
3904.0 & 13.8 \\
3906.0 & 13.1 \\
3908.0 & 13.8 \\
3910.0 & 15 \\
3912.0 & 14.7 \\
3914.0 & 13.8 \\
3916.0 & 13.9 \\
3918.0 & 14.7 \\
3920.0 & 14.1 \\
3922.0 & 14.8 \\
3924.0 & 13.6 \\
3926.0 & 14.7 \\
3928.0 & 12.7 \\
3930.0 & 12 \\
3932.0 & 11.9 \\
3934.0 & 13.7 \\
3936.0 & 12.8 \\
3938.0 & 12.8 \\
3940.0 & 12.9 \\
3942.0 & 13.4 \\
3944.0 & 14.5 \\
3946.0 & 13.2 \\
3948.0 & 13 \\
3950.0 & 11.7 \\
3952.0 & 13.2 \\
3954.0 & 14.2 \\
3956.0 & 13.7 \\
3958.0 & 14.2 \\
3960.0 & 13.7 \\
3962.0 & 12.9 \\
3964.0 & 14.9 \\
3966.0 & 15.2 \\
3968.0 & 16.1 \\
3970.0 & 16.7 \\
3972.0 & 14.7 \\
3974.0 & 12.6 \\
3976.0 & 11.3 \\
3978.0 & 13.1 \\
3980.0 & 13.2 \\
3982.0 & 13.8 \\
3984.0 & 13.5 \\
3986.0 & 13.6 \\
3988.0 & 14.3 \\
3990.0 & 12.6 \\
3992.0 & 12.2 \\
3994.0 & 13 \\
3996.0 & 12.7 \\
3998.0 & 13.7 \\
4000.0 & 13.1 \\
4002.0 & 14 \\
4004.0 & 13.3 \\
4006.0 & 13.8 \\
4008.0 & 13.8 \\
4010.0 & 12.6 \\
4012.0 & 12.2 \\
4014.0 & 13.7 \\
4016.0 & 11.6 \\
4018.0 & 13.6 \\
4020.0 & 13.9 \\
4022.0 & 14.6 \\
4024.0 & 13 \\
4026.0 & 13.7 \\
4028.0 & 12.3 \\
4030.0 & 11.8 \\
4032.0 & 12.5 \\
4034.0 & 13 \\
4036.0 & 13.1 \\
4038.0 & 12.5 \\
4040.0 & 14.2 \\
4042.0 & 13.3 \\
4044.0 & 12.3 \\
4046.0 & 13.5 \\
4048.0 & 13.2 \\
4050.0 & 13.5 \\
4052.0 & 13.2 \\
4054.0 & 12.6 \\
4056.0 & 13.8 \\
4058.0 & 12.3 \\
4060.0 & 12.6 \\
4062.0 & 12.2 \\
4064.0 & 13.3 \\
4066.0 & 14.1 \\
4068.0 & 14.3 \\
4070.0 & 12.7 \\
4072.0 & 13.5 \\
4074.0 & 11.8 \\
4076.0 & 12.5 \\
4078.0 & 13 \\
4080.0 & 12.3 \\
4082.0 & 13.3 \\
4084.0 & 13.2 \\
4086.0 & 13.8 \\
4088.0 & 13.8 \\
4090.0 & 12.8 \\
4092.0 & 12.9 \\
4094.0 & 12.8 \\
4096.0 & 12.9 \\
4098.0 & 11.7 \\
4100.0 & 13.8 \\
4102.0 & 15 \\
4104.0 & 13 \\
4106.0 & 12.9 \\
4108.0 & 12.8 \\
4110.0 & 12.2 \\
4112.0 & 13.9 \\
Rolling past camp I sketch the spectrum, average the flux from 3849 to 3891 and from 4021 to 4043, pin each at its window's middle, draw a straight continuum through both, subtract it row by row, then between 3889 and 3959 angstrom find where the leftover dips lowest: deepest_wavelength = 3932.0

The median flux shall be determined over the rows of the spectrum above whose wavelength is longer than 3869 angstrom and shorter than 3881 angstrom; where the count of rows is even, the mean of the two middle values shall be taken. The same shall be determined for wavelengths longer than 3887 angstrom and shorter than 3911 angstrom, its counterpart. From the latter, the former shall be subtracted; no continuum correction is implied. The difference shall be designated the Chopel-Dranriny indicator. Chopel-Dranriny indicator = -1.9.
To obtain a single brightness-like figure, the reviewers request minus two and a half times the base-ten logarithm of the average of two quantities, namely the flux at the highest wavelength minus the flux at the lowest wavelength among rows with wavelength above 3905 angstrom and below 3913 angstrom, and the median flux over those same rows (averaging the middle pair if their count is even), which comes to -2.25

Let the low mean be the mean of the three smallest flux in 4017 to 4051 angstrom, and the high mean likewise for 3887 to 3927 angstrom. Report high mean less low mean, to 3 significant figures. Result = 1.00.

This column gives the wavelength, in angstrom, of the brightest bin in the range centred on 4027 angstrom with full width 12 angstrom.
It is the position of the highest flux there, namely 4022.0 angstrom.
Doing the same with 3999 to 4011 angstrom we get 4002.0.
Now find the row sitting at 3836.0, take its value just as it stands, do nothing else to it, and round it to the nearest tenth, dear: 15.3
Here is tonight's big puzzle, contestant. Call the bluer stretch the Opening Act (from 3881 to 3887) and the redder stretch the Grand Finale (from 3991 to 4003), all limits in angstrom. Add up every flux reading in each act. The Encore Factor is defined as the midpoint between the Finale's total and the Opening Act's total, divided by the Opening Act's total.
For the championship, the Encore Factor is 1.38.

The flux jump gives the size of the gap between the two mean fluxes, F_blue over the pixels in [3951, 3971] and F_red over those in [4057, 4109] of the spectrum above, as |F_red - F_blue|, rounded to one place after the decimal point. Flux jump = 1.4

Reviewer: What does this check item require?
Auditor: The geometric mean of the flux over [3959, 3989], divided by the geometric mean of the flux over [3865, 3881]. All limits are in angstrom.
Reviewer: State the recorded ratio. 0.74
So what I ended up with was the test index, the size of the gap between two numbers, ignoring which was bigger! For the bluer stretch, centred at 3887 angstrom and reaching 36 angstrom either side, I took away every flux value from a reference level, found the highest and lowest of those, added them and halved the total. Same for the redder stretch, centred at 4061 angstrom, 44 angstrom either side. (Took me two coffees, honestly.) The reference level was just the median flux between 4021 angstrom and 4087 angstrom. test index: 5.8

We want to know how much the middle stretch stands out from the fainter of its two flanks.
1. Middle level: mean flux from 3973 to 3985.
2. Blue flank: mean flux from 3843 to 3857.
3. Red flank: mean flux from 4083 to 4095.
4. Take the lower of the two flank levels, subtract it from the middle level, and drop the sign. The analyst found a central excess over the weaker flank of 0.30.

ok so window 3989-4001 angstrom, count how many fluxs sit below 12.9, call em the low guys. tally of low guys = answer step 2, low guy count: 3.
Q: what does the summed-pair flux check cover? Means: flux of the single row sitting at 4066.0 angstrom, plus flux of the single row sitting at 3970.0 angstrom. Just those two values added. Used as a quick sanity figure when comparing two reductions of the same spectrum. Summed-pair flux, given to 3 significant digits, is 30.8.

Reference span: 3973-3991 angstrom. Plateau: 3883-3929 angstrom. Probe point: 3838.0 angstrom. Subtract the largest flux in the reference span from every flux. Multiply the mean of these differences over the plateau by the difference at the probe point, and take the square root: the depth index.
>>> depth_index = 0.17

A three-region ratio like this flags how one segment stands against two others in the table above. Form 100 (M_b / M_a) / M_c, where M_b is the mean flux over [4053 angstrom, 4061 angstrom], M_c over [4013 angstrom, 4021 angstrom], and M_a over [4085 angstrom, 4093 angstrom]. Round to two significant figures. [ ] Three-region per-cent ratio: 7.3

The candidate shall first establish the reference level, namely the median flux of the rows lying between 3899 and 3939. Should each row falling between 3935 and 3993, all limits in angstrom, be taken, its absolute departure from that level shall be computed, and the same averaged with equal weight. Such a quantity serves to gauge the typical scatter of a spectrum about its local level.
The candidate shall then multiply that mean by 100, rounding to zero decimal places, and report 94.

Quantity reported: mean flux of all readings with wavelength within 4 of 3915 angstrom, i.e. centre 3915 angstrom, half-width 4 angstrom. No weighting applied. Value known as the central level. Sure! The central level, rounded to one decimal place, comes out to 14.3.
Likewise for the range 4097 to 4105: 13.4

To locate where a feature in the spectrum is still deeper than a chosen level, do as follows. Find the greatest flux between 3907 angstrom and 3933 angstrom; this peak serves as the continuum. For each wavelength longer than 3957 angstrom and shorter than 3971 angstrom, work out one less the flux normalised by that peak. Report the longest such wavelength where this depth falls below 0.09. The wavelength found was 3970.0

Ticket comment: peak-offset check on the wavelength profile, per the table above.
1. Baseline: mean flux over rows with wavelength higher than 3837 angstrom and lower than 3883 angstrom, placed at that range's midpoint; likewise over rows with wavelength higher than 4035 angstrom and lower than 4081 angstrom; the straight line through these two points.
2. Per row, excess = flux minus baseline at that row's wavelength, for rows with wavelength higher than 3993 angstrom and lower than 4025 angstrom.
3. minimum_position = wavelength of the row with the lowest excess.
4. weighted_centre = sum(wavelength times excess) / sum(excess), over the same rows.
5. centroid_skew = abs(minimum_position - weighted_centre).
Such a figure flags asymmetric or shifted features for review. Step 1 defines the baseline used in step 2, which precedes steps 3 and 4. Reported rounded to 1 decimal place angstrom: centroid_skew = 10.6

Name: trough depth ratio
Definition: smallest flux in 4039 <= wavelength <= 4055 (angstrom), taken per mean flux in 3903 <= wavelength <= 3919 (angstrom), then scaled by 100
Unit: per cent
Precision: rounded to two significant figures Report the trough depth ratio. 87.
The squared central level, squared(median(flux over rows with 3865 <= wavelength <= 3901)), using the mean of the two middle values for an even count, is 243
